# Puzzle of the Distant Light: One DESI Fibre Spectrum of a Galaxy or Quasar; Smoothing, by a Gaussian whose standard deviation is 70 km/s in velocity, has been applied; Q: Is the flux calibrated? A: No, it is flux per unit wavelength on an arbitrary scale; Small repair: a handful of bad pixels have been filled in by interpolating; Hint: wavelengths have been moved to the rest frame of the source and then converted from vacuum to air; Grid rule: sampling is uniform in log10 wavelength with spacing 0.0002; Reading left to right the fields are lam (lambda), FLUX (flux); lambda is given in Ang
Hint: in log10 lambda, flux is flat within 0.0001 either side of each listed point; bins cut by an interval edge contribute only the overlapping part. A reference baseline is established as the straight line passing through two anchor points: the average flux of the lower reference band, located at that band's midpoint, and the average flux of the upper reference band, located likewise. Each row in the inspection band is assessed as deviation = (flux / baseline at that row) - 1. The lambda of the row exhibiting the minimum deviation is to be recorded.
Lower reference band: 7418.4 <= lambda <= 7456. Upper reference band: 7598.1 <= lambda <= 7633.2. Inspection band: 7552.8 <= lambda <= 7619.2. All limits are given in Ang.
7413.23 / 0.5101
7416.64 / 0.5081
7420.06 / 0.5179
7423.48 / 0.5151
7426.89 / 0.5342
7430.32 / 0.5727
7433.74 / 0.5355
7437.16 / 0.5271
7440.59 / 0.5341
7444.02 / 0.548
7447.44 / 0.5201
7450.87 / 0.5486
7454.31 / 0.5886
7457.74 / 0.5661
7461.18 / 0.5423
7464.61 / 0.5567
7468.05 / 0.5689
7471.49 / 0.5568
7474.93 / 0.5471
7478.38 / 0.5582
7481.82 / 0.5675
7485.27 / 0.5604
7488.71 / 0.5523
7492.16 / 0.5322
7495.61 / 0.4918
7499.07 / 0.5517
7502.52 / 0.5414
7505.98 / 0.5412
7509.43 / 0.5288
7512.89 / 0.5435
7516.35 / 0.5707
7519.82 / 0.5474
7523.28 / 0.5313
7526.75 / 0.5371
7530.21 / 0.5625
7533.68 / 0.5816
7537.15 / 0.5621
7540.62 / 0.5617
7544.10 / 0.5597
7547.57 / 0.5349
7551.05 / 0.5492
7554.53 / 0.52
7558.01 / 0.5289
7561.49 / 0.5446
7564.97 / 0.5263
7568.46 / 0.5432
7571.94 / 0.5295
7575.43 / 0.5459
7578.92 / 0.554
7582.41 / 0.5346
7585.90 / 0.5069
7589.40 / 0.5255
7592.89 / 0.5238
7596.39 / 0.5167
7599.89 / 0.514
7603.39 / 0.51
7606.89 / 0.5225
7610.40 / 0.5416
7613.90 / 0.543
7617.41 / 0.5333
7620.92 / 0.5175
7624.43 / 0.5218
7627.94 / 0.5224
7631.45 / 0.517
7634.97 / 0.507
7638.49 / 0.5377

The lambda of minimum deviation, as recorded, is 7585.90 Ang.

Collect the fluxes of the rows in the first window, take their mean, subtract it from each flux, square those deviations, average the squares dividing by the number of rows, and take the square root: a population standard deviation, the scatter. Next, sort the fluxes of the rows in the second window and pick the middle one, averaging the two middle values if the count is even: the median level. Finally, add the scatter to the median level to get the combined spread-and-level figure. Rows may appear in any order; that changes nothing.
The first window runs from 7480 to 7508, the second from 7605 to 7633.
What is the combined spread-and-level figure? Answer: 0.544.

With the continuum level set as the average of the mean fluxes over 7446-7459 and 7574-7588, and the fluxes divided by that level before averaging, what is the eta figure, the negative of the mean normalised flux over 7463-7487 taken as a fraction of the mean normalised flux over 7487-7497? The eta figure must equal -1.06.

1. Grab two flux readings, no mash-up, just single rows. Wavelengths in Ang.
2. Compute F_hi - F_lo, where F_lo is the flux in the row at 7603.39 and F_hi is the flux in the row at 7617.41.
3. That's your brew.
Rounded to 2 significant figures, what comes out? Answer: 0.023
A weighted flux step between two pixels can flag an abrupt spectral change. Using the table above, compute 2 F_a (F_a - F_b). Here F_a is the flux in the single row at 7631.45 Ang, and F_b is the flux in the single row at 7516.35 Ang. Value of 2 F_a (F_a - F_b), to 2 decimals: -0.06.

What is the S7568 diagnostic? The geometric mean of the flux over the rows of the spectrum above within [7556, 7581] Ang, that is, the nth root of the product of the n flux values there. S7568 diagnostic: 0.539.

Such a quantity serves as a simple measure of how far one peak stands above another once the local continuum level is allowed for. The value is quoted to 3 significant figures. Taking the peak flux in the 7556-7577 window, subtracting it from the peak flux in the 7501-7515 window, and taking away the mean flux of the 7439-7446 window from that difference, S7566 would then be -0.543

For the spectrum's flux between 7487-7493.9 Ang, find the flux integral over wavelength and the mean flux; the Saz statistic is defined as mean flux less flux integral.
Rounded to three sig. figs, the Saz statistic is -3.20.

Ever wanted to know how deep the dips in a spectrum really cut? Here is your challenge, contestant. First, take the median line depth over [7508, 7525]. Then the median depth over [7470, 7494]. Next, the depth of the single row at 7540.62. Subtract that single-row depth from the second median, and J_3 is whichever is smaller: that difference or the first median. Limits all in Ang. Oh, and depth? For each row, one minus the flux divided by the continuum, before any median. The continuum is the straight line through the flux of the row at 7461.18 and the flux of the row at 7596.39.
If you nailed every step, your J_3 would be -0.02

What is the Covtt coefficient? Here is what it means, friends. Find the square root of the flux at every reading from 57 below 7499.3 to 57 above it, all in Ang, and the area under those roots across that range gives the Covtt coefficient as 84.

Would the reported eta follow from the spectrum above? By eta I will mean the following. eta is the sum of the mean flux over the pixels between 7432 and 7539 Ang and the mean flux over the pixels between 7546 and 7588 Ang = 1.083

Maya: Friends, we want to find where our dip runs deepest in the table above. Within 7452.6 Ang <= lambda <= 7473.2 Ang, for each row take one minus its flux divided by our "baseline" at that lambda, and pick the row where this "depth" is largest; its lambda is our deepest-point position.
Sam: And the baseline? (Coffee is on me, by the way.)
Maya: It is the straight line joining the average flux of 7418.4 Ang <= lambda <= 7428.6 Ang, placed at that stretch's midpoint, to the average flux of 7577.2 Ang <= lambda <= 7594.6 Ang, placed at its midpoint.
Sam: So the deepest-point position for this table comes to 7461.18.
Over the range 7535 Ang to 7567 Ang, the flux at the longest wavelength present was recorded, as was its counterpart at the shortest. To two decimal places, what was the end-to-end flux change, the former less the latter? -0.04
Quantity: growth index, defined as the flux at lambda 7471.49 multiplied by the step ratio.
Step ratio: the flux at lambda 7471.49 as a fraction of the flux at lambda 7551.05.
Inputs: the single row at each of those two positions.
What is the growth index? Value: 0.565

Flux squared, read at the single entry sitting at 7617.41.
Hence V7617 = 0.284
